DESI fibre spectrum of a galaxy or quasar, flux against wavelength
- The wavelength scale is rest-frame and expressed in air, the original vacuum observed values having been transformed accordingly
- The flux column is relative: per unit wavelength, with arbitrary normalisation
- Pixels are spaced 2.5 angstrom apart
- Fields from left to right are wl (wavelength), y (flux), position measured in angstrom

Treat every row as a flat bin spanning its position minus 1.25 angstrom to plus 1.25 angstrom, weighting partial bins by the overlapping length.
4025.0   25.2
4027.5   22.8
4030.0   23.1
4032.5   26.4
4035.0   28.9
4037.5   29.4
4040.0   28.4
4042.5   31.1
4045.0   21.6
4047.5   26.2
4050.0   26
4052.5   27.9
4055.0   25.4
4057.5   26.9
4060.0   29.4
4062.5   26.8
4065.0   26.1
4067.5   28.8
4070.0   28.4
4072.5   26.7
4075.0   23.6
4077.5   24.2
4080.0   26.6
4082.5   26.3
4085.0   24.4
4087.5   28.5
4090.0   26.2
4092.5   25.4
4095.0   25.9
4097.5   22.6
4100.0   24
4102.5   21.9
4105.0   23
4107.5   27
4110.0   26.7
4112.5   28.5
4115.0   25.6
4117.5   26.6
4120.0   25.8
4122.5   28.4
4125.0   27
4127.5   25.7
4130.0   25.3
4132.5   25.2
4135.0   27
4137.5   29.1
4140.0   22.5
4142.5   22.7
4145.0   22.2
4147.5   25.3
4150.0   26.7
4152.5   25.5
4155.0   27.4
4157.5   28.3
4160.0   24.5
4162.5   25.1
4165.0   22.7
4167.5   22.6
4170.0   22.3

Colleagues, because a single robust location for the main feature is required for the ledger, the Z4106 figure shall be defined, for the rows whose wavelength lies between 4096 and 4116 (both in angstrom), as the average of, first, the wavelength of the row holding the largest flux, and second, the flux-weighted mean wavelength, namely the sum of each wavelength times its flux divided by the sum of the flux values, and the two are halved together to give 4109.6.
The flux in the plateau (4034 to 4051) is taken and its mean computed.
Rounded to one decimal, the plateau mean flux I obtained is 27.4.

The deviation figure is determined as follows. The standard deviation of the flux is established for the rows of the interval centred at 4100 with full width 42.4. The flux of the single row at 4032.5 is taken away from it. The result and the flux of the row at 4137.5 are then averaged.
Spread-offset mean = 2.3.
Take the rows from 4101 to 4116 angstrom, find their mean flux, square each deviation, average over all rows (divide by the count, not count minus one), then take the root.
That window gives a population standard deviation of 2.3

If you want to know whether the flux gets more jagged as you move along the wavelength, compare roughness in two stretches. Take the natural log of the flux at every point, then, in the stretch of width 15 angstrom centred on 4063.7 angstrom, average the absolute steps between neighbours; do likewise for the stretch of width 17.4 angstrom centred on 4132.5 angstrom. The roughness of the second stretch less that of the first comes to 0.014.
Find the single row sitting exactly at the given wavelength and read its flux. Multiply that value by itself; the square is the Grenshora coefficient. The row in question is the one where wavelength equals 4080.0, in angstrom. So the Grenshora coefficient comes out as 708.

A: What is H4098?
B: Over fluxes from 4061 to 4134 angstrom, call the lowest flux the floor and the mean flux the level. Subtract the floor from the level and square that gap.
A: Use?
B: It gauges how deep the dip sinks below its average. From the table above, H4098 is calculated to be 16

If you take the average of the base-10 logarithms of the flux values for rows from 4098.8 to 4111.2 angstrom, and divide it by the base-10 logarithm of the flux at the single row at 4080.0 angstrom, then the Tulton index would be 0.97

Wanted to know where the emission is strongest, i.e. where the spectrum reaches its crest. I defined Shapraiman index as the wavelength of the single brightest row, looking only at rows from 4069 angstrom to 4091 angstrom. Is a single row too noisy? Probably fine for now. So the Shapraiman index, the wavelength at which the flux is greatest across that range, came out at 4087.5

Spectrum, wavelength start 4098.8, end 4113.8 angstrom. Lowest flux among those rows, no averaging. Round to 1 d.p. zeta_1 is 21.9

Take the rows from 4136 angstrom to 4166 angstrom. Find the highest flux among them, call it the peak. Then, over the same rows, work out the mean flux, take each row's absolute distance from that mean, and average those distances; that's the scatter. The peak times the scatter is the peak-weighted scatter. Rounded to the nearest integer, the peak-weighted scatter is 55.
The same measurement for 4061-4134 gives 40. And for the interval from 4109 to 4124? 29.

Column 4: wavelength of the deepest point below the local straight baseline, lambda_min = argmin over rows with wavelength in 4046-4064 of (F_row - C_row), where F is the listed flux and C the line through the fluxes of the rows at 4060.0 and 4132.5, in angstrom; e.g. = 4055.0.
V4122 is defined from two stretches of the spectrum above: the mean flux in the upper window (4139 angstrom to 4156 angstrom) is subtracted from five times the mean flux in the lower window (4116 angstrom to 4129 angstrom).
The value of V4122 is 109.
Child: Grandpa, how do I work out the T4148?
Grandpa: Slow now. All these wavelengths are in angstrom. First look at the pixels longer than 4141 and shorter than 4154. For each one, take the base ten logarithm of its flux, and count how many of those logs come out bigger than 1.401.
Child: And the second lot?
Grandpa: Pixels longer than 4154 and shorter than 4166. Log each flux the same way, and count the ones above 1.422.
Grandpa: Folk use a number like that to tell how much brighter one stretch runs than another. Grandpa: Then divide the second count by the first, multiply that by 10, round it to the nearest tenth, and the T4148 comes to 6.7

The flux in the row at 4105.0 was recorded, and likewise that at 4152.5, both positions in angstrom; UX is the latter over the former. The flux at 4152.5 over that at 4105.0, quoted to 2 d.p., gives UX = 1.11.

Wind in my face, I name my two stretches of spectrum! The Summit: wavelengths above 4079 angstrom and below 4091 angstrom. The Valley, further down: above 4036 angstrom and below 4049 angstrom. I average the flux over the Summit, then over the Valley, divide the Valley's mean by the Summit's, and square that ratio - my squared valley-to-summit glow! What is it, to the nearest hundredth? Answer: 1.07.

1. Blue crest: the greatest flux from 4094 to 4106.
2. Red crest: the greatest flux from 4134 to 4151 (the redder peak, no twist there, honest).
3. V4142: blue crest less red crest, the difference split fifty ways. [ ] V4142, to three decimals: -0.064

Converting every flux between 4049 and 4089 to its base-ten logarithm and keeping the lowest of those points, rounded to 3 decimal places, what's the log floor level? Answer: 1.373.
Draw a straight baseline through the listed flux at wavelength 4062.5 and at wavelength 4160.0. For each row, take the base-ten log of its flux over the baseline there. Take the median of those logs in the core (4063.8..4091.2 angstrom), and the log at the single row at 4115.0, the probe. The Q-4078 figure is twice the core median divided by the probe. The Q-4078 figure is 2.5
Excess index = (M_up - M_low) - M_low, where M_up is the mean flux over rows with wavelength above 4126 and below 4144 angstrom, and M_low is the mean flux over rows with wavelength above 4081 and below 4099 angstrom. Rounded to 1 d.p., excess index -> -25.9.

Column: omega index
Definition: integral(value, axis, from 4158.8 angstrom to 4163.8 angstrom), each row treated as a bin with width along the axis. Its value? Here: 124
